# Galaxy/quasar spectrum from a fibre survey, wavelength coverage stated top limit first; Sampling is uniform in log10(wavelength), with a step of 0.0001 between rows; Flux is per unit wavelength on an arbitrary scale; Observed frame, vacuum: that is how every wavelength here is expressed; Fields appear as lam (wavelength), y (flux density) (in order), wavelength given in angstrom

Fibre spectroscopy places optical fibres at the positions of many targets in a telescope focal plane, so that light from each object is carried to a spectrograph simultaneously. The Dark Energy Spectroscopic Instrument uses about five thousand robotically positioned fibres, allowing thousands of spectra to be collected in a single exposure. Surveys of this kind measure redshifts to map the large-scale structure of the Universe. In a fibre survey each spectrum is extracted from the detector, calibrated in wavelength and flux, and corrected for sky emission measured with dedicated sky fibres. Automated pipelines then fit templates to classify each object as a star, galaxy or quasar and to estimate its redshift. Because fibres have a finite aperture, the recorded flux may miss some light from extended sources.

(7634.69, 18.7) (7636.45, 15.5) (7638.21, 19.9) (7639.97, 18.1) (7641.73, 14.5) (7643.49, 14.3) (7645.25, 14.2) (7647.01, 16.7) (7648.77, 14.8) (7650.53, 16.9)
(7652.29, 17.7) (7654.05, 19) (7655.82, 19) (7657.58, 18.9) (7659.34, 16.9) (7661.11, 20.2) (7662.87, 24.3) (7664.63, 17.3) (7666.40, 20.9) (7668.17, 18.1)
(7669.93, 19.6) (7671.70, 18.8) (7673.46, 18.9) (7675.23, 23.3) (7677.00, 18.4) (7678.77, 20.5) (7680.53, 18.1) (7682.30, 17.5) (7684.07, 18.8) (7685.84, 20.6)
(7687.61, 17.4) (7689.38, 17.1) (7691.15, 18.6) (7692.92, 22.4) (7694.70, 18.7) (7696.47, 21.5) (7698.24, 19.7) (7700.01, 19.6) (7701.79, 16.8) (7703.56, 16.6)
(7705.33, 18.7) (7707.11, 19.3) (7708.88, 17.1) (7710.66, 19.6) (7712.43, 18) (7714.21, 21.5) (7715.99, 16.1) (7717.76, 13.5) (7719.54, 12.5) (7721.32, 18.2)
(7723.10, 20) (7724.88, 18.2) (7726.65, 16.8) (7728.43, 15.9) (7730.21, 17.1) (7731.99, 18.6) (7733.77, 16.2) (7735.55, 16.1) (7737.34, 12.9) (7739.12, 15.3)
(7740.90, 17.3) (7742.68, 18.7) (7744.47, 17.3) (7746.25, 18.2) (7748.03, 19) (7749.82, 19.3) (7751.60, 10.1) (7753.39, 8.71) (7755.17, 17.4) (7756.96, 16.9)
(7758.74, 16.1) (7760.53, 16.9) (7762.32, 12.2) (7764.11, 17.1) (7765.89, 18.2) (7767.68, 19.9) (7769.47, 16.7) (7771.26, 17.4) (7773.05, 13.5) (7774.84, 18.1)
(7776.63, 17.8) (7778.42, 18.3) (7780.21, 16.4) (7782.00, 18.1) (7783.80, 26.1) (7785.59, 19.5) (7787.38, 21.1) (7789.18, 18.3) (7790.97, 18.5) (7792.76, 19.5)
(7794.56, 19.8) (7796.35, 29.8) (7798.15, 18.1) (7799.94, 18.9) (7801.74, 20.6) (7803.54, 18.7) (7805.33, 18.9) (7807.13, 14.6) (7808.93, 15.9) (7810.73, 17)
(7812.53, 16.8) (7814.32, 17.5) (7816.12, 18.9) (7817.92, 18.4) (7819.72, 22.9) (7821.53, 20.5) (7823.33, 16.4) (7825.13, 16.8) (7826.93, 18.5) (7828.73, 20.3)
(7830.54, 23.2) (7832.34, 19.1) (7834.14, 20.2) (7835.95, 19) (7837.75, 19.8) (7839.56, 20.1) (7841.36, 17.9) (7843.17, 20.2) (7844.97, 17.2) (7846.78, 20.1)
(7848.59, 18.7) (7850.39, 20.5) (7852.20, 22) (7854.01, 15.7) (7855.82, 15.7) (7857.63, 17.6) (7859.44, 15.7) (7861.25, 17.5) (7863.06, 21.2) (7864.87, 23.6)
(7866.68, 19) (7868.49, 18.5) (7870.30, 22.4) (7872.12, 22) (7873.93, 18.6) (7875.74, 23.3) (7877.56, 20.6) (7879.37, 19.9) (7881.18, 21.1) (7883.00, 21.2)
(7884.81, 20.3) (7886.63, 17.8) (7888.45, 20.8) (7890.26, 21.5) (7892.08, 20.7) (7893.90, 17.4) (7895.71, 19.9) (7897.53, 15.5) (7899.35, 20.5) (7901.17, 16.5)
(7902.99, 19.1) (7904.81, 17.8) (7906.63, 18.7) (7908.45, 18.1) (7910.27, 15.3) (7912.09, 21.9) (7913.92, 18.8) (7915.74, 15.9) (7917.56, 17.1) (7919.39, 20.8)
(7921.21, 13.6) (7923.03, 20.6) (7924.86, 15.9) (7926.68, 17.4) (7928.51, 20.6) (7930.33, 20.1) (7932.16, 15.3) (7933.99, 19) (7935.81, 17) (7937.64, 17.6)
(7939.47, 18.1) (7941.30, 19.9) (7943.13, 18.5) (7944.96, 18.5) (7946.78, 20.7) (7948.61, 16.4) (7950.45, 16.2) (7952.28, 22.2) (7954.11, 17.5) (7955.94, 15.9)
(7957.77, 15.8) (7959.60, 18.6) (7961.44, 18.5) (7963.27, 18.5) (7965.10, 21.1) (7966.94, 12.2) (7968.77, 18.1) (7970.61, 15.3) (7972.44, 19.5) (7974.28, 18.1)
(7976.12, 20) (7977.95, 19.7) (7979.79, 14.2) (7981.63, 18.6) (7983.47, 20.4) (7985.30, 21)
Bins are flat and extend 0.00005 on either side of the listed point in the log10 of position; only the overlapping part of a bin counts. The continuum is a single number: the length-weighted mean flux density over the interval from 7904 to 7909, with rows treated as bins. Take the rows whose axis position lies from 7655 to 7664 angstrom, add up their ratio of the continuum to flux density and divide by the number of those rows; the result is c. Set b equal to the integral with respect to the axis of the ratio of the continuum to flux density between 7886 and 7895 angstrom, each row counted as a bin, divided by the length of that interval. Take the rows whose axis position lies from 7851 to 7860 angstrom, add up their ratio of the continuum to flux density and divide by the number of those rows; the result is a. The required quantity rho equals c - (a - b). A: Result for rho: 0.79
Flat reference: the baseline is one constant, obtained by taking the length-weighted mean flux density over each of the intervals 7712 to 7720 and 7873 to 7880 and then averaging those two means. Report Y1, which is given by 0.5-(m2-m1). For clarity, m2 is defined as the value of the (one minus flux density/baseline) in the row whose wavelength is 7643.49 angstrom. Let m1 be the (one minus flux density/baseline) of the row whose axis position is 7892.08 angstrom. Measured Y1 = 0.15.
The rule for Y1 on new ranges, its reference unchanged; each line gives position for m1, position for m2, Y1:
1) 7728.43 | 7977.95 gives 0.71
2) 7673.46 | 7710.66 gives 0.54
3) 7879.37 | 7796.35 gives 1.03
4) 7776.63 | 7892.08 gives 0.66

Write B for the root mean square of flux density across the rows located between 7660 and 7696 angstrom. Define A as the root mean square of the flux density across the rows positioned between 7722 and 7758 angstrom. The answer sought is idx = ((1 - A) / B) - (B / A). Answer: -1.97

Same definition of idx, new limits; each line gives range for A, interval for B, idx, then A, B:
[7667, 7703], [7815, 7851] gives -1.95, 19.3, 19.5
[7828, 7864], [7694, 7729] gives -1.95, 19.2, 18.1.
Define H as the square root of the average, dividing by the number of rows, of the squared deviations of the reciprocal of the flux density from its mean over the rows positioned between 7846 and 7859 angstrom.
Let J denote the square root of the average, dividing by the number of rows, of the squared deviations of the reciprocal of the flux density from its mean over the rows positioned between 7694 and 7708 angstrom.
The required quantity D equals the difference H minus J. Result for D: 0.0024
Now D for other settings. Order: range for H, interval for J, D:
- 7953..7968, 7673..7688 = 0.0054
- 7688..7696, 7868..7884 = 0.0014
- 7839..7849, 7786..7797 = -0.0038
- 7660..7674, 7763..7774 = -0.0026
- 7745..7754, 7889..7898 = 0.0202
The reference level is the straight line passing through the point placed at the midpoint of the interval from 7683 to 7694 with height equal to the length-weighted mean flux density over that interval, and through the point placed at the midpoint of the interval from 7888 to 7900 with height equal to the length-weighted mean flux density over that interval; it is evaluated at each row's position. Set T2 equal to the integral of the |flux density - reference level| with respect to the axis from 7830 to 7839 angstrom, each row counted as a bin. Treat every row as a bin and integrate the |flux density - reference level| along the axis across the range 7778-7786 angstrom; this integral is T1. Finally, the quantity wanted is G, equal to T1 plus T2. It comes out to 30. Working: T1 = 21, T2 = 9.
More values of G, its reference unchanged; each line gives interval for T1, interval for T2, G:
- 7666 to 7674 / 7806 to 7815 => 32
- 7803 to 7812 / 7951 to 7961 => 46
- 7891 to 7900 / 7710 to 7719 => 41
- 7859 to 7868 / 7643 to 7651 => 50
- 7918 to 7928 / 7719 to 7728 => 47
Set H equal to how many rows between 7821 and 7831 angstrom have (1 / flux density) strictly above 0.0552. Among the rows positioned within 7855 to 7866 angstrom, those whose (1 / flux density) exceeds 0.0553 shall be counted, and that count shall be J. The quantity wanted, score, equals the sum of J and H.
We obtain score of 6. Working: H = 2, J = 4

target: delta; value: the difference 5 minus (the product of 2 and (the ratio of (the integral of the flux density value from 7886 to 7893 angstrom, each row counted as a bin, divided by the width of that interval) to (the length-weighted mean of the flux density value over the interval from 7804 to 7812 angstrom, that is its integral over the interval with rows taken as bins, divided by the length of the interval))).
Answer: 2.6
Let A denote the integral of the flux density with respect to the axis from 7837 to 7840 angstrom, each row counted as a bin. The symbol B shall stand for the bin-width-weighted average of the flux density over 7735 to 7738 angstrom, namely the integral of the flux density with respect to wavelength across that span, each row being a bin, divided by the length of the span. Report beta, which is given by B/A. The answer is 0.241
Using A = 60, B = 14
